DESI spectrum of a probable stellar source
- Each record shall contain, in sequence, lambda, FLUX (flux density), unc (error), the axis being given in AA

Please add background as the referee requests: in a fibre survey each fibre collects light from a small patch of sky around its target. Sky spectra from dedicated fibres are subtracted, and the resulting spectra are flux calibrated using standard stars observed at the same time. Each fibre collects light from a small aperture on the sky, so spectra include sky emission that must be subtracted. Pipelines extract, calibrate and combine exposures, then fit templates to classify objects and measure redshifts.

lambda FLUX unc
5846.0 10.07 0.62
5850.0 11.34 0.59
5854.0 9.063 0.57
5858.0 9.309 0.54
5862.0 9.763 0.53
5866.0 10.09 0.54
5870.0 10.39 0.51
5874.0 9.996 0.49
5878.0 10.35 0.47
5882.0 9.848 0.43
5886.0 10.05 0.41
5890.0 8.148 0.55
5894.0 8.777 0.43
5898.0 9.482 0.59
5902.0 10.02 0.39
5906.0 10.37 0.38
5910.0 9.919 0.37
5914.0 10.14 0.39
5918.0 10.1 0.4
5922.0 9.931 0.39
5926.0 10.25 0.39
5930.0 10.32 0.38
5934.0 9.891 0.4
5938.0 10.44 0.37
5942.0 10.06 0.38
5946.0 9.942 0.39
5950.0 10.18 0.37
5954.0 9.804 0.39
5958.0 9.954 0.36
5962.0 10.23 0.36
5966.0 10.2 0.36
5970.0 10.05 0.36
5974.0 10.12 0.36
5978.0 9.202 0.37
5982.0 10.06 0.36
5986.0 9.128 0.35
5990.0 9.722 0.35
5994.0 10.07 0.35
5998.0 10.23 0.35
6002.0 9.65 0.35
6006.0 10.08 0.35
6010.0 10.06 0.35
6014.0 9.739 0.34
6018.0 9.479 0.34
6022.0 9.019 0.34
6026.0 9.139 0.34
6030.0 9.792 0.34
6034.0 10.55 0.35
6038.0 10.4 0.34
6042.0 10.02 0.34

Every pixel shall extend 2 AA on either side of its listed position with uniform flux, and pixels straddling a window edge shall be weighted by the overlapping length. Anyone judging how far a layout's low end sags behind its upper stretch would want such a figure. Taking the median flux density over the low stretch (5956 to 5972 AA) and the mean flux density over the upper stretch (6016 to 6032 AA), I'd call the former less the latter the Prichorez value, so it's 0.8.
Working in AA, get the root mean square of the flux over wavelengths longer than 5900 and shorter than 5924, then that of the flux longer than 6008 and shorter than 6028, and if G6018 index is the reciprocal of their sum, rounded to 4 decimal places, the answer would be 0.0511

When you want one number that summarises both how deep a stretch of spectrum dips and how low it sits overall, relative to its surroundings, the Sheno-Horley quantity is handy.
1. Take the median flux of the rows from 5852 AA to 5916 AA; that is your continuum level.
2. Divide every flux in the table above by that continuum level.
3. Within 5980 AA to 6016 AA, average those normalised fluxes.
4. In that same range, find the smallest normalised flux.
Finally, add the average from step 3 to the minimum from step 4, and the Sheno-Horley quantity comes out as 1.91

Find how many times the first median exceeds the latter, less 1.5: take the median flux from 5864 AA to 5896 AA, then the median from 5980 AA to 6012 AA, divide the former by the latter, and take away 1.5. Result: -0.504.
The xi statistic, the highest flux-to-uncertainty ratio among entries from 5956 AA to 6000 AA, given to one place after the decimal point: 29.2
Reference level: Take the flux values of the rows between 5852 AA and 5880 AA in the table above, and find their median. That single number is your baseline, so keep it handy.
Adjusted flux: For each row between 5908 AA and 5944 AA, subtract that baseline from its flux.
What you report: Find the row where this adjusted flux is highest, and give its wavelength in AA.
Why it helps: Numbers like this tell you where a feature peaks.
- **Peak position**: 5938.0 AA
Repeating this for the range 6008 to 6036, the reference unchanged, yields 6034.0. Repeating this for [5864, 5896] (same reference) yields 5870.0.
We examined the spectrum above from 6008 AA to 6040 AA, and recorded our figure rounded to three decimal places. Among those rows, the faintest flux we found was 9.019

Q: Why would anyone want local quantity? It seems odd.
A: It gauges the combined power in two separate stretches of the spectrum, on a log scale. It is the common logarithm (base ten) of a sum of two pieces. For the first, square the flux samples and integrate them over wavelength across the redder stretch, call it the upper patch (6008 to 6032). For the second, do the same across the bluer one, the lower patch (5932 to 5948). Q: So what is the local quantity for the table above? 3.58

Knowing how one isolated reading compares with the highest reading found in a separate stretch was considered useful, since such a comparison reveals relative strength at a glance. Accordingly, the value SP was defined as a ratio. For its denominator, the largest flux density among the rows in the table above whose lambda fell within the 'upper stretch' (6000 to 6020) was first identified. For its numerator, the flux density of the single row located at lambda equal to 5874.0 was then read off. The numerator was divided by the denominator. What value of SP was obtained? 0.99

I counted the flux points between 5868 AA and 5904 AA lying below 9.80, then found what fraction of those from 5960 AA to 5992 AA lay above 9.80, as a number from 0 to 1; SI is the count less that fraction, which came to 2.4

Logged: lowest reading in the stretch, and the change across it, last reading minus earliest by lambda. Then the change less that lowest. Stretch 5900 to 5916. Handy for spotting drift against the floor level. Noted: -9.8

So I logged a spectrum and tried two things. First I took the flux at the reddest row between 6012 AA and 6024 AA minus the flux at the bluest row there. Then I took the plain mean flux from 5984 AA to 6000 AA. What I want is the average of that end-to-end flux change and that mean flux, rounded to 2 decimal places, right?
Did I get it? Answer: 4.53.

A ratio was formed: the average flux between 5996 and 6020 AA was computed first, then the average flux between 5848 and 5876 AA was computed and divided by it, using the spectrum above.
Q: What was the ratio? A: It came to 1.01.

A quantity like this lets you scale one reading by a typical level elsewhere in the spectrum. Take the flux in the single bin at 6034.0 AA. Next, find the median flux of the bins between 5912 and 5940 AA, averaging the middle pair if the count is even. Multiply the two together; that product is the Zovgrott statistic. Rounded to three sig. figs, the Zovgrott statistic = 107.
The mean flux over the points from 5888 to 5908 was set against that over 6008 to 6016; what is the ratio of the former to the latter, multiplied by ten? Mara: 9.5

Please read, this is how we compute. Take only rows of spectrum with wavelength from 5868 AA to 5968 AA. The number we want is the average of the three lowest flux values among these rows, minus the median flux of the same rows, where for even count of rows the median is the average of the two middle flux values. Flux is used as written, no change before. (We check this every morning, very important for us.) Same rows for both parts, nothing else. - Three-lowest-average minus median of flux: -1.25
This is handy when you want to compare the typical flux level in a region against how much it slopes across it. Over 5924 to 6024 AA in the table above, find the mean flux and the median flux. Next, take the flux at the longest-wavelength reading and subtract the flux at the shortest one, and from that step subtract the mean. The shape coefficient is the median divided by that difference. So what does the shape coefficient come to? -0.90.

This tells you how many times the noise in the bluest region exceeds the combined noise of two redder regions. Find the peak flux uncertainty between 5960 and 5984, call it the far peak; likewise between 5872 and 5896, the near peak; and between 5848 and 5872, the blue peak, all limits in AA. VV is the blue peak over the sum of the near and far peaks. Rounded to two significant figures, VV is 0.64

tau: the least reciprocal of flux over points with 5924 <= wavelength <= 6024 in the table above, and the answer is 0.0958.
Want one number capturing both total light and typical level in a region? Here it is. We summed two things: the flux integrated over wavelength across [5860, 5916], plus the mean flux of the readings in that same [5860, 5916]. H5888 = 559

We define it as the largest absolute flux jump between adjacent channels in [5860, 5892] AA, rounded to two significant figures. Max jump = 1.9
